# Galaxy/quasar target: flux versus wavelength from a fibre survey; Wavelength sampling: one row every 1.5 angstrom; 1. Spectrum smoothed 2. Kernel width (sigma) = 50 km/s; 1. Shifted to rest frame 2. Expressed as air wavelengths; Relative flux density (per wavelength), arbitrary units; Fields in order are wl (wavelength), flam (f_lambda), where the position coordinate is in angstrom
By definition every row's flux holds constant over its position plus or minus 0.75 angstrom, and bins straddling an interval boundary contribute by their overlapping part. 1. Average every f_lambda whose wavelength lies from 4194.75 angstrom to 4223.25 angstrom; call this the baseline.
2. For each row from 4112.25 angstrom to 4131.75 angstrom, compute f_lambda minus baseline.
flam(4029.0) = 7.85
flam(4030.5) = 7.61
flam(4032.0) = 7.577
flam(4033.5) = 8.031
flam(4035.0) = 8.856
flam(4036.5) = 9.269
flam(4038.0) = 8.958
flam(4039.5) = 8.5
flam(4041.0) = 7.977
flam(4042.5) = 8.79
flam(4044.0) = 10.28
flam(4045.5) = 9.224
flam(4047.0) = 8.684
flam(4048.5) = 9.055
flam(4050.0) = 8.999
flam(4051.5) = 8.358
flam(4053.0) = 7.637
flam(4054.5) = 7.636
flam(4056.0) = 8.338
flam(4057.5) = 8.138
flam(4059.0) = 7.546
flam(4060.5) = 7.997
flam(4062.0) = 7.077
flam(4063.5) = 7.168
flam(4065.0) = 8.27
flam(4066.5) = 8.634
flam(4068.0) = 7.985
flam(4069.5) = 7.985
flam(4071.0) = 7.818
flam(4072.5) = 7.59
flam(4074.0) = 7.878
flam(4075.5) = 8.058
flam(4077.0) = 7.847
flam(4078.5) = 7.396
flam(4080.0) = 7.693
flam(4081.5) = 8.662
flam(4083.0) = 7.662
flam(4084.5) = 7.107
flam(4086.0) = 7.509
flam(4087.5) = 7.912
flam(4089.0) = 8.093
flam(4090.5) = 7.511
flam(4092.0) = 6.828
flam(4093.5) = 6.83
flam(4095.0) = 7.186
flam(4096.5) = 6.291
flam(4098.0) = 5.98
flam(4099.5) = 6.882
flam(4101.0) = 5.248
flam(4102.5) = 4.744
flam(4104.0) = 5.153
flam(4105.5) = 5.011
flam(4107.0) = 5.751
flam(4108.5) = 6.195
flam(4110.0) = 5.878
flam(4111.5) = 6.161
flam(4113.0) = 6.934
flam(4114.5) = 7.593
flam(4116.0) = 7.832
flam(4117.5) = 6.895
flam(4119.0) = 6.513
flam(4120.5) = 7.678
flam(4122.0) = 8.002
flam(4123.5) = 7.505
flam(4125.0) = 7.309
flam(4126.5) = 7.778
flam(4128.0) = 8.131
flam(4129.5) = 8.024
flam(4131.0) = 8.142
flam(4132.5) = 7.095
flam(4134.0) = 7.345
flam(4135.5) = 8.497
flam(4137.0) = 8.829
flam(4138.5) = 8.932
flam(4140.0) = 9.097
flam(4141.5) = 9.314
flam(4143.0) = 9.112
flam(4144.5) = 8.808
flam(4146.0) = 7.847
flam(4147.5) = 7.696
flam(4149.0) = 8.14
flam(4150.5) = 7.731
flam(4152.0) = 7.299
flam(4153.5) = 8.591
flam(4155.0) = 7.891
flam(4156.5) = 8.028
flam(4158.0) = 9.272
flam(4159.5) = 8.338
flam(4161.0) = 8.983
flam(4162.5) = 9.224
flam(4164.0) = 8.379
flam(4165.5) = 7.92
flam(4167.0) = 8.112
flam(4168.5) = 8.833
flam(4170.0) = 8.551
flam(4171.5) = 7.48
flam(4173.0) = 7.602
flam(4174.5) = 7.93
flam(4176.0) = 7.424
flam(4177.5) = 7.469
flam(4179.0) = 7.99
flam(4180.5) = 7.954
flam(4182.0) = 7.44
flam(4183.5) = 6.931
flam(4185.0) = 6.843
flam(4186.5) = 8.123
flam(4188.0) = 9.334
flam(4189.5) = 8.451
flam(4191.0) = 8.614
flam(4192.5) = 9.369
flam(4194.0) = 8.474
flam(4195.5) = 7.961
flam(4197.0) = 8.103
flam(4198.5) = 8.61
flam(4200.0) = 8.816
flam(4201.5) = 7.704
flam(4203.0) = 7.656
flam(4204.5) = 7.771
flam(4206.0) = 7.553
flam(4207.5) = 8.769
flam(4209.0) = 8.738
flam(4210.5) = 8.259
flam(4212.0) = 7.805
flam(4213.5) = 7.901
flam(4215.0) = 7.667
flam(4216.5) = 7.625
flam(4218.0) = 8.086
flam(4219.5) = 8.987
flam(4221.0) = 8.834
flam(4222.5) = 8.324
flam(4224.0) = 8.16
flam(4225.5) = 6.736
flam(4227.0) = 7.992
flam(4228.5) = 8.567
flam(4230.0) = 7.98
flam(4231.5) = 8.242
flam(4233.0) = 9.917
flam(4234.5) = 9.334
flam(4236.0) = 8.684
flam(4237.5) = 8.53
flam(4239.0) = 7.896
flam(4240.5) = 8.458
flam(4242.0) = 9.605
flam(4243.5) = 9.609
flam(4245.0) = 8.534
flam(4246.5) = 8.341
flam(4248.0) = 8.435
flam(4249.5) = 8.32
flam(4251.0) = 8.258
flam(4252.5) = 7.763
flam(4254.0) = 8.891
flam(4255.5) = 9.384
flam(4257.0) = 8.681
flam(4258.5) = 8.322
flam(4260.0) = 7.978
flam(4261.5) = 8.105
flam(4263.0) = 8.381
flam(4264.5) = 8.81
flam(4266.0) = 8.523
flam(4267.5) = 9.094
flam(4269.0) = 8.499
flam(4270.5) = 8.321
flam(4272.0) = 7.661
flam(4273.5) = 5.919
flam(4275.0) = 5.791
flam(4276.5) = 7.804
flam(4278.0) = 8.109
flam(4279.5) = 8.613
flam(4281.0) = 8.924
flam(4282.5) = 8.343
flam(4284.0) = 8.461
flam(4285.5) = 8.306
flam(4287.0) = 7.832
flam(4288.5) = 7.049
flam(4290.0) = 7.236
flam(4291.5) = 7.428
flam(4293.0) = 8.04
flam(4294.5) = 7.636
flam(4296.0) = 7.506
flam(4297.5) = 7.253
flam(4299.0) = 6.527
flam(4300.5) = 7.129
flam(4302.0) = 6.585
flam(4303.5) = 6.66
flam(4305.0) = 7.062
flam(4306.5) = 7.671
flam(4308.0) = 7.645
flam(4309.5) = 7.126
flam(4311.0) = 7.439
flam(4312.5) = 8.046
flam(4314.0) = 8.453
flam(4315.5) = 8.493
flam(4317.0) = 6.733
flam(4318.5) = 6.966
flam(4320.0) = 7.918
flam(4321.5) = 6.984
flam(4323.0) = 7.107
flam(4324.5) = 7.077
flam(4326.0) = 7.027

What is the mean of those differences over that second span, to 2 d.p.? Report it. -0.60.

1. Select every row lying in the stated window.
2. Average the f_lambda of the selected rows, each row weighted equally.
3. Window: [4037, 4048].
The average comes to 8.9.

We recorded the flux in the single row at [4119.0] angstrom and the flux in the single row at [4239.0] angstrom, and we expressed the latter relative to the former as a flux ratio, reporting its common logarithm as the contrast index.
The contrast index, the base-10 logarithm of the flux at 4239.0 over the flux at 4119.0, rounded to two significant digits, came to 0.084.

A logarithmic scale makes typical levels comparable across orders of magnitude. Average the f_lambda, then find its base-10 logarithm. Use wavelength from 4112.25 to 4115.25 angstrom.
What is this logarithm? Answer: 0.86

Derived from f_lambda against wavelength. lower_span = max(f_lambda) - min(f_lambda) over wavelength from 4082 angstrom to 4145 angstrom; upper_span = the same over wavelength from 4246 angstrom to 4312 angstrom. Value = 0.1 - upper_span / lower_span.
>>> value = -0.7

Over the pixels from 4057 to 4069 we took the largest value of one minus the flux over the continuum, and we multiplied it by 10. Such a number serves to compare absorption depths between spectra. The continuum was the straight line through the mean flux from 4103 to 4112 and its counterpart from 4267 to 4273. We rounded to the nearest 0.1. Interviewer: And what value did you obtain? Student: -4.4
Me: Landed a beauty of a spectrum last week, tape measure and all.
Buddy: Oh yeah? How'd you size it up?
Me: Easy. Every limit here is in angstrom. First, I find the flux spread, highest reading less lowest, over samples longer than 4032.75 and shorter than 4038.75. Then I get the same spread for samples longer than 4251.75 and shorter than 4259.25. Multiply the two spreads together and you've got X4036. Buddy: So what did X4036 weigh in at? 2.0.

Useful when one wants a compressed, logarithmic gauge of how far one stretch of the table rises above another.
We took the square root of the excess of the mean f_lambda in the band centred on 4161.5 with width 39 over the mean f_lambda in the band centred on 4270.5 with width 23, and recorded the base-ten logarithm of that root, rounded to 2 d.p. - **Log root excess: -0.42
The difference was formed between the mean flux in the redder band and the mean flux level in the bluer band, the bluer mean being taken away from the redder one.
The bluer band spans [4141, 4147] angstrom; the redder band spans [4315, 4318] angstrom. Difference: -1.2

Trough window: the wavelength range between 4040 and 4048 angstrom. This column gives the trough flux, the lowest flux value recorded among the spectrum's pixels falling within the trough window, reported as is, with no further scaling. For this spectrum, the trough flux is 7.977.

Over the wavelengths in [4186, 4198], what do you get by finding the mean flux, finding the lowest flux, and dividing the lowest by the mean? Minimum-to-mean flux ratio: 0.93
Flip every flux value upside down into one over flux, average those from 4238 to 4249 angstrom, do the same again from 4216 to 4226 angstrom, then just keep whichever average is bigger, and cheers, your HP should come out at 0.124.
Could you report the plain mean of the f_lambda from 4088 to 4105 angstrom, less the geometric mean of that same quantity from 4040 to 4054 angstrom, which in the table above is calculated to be -2.3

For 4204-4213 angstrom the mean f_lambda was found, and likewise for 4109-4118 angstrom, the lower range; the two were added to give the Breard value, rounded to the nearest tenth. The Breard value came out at 15.0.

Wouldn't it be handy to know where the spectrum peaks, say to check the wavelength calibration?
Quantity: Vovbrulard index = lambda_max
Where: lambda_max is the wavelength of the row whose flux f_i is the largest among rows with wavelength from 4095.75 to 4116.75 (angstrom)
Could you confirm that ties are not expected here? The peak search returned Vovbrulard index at 4116.0 angstrom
